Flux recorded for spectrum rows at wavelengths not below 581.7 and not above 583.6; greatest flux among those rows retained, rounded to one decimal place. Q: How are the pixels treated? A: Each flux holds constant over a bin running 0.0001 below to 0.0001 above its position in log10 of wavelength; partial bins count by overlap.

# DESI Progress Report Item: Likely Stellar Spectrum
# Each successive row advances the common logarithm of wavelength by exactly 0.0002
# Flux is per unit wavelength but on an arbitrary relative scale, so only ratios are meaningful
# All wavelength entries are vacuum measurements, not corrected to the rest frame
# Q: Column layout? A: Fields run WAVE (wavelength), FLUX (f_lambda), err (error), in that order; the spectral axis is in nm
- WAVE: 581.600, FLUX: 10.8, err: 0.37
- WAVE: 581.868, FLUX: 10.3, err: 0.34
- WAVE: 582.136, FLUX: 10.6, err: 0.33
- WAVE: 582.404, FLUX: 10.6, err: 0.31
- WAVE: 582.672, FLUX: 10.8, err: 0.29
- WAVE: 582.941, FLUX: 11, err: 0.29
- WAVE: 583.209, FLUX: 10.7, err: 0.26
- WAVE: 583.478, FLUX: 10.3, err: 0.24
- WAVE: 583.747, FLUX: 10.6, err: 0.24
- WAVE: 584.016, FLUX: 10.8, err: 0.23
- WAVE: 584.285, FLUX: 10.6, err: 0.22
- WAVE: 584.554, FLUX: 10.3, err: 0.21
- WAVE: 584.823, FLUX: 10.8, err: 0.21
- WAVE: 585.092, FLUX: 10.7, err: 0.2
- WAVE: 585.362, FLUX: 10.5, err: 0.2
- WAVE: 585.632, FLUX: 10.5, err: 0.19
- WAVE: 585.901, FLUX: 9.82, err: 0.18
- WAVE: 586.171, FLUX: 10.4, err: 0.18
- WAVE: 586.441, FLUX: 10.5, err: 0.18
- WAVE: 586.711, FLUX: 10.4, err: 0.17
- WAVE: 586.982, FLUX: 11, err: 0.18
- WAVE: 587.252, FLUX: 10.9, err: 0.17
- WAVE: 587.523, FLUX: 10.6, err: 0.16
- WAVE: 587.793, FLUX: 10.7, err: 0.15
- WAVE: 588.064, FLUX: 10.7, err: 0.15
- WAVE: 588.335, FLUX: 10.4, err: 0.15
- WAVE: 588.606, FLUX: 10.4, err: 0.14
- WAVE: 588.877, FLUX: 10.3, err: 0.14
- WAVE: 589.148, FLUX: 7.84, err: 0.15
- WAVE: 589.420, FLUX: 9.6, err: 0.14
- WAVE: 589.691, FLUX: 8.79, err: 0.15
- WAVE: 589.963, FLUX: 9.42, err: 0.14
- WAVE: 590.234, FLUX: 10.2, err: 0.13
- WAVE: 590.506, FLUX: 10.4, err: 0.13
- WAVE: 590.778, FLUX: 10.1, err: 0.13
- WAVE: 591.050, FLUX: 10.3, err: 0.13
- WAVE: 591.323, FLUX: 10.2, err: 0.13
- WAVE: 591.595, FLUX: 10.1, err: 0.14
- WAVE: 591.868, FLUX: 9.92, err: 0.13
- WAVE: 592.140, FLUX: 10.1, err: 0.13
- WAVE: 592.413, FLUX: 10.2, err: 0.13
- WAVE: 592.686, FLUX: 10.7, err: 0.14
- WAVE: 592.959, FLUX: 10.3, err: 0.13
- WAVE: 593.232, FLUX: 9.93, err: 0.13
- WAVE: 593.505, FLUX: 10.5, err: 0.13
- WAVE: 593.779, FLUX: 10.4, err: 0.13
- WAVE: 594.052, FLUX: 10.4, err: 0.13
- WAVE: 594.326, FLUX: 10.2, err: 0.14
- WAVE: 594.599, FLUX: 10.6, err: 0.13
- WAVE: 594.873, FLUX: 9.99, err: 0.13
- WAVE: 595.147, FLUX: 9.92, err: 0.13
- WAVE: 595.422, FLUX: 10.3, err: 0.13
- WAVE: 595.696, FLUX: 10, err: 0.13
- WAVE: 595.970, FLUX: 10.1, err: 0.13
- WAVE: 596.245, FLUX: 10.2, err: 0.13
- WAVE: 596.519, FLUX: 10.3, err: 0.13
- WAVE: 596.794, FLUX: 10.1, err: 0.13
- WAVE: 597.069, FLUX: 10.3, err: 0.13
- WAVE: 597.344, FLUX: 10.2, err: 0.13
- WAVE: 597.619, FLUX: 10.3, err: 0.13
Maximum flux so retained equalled 11.0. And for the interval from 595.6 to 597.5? 10.3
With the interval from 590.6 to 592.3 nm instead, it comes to 10.3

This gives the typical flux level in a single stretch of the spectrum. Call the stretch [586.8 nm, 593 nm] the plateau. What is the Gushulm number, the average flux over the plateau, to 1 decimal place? 10.1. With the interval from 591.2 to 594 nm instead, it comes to 10.2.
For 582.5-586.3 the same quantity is 10.6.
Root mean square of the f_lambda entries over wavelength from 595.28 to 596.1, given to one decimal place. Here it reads 10.1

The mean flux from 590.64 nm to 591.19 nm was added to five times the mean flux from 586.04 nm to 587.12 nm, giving 63.1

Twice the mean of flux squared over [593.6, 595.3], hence 210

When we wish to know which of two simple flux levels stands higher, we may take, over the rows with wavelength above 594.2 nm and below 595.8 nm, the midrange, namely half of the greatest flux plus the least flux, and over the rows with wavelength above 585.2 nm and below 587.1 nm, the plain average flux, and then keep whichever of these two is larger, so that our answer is 10.4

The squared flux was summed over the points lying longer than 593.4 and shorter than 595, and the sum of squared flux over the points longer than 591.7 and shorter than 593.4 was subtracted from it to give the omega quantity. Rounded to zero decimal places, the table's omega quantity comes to 19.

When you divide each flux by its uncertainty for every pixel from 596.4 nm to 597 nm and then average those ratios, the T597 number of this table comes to 78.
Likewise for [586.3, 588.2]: 65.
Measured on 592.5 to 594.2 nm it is 79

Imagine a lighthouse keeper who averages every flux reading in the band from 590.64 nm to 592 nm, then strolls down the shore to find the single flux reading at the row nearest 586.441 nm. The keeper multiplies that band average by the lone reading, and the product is 106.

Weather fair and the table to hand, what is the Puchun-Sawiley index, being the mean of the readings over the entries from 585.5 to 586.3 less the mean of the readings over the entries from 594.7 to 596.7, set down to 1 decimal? 0.1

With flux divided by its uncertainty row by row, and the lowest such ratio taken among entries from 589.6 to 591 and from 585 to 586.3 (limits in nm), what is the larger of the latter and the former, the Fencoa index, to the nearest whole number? 59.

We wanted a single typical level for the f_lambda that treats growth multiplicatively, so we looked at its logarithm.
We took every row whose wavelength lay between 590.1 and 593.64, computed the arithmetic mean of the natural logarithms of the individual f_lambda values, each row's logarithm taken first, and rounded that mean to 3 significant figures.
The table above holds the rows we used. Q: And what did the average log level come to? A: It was 2.32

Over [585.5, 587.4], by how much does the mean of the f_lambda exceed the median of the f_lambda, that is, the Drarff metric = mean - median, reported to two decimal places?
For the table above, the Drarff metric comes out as 0.00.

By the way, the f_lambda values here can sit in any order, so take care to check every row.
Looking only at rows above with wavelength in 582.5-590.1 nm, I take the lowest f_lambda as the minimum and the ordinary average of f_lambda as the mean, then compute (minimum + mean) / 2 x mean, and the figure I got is 94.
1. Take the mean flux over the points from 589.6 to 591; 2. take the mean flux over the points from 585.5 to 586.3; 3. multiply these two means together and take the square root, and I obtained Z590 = 10.0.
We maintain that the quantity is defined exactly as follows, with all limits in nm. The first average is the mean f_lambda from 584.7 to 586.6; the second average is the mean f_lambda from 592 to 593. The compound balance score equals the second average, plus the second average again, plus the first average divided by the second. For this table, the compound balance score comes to 21.7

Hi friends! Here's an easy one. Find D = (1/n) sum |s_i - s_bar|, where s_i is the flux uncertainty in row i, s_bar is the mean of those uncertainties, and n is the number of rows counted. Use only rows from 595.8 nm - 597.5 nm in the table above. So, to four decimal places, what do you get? 0.0000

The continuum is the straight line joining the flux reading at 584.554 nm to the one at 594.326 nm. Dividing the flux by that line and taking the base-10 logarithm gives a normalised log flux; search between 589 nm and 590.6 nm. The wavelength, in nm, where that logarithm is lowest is 589.148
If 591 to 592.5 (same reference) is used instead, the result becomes 591.868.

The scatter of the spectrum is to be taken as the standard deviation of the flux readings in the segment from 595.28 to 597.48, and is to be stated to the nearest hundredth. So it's 0.11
